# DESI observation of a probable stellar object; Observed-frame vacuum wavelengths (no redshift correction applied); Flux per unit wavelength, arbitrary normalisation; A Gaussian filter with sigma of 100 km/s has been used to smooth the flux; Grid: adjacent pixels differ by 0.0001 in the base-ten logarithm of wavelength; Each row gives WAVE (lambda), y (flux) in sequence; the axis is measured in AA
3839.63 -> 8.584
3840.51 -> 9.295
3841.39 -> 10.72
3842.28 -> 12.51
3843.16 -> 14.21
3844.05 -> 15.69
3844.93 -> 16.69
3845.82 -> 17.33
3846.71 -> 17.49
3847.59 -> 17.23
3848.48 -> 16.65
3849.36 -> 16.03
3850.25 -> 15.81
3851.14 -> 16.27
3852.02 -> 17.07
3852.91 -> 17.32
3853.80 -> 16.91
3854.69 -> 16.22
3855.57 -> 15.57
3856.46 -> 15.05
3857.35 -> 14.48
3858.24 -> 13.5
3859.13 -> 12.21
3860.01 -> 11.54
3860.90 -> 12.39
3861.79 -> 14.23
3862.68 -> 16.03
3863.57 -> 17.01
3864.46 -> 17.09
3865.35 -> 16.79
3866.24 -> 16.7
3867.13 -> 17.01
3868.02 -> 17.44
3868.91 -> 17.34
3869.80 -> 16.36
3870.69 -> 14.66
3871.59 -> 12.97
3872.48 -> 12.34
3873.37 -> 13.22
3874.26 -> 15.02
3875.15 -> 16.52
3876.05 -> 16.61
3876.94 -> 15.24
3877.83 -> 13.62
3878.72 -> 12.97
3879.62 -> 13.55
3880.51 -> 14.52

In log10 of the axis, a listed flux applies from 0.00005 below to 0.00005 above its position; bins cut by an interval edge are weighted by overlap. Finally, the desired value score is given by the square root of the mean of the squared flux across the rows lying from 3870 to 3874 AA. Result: 13.3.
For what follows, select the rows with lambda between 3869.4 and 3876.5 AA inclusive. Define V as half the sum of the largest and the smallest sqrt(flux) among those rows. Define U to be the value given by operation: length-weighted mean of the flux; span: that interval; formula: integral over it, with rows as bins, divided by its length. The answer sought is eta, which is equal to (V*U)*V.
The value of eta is 212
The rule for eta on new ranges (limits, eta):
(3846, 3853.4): 279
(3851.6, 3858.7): 242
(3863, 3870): 287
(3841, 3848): 212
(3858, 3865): 203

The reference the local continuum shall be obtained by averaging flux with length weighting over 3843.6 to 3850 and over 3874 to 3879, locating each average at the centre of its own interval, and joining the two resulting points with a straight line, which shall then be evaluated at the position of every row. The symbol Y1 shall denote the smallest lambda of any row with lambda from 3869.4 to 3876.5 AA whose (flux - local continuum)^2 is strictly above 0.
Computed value 3869.80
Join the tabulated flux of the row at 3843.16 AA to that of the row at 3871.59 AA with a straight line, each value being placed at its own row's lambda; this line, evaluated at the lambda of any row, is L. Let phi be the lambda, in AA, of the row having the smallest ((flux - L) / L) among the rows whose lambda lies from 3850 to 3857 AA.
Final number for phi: 3856.46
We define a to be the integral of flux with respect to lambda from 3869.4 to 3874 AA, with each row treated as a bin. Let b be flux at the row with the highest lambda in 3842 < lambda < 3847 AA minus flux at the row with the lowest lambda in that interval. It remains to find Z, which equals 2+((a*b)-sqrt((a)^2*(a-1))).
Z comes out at -188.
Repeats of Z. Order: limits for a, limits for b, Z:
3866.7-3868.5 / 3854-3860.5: -313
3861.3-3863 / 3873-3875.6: -40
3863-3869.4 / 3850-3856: -1157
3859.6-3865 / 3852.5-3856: -845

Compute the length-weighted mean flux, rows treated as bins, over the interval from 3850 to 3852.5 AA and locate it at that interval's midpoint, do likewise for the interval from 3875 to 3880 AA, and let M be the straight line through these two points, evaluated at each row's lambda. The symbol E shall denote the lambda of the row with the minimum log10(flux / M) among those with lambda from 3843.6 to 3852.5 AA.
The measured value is 3844.05 AA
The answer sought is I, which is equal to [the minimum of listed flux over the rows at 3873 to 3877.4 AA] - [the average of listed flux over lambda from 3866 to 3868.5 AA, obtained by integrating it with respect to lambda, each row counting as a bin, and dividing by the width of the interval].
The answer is -4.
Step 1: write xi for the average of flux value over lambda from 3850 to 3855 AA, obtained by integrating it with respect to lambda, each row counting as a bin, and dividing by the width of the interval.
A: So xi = 16.6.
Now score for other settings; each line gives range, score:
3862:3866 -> 16.7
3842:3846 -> 15.4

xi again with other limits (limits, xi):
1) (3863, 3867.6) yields 16.9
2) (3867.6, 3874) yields 14.9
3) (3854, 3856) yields 16.1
